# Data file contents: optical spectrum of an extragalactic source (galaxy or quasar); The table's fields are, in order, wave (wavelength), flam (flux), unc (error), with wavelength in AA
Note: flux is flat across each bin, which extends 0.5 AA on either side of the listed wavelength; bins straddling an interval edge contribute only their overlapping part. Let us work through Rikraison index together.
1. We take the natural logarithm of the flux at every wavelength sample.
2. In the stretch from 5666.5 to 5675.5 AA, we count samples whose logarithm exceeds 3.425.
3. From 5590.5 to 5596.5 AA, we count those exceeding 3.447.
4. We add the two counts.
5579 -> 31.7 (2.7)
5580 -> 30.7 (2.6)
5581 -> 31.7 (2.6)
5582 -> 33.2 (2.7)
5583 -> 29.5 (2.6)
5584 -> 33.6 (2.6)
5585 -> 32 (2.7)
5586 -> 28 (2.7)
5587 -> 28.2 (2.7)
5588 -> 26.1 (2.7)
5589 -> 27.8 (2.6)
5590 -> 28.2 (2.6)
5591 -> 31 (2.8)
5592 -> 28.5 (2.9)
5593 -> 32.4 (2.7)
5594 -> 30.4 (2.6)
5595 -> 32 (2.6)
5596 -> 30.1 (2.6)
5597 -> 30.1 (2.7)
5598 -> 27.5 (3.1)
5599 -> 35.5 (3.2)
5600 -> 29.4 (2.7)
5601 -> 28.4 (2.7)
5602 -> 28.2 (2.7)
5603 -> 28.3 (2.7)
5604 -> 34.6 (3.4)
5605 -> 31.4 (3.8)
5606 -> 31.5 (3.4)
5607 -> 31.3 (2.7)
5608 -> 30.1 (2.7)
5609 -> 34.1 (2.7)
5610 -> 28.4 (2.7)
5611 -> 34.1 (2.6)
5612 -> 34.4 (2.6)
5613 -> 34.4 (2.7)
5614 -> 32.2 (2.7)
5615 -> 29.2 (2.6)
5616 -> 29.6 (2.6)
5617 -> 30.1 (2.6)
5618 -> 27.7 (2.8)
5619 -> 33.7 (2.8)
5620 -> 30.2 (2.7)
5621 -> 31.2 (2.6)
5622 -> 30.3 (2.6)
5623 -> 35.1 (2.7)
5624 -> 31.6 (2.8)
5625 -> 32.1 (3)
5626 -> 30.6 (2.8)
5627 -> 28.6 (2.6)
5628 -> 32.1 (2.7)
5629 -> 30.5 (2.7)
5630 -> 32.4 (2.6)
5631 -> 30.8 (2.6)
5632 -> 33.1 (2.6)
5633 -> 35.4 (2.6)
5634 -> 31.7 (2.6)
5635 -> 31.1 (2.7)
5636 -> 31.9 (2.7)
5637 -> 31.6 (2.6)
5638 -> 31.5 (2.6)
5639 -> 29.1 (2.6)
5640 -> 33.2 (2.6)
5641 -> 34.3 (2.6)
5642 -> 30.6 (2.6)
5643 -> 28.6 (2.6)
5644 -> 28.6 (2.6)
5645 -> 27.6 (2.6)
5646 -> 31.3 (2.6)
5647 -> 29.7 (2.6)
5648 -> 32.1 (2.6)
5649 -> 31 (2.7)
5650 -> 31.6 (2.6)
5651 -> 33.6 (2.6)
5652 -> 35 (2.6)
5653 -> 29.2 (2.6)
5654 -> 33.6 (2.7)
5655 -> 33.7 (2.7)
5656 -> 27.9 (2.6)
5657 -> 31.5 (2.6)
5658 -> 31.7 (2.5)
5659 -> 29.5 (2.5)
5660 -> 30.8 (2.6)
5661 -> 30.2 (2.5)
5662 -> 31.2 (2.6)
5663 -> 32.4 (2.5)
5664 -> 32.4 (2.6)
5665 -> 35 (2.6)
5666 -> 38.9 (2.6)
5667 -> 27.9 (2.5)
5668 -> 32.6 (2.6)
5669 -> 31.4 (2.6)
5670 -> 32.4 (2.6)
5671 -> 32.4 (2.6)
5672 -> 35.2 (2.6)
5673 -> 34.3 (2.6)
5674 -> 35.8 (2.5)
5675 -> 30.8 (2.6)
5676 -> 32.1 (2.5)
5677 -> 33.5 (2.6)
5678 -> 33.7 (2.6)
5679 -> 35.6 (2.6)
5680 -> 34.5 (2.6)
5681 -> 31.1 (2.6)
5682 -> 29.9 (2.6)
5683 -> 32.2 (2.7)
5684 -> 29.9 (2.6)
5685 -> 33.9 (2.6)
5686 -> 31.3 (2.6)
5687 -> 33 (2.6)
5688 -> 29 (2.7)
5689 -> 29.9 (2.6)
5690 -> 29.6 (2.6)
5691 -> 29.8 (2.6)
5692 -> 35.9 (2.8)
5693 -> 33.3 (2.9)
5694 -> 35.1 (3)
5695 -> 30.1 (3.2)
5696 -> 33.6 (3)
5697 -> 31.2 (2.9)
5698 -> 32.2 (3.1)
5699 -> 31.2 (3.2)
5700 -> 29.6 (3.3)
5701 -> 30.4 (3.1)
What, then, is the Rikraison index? 10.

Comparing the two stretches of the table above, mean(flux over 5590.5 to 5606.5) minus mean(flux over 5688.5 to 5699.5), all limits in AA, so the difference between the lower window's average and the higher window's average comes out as -1.4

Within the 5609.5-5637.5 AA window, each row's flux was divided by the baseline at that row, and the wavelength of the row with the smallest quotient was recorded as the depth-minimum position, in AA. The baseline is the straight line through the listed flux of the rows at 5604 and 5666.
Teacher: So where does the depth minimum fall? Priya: 5618 AA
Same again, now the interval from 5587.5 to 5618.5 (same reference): 5618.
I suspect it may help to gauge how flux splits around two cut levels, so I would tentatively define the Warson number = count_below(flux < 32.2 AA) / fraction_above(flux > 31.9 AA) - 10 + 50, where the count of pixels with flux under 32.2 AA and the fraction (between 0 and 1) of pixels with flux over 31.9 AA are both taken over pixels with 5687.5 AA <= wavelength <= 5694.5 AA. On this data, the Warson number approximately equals 49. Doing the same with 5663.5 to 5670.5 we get 43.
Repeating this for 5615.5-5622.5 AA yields 82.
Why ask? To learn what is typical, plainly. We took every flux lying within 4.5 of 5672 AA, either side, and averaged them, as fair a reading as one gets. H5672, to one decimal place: 33.0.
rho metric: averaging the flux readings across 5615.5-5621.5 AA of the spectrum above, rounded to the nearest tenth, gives 30.4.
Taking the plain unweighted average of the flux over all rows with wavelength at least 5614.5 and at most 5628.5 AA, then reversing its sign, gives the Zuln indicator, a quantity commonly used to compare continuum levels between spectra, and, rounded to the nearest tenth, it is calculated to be -30.9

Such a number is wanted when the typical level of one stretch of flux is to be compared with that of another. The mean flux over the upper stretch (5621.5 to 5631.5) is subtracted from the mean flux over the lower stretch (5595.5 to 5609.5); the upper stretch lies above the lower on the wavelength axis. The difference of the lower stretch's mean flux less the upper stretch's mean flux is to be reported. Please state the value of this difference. -0.66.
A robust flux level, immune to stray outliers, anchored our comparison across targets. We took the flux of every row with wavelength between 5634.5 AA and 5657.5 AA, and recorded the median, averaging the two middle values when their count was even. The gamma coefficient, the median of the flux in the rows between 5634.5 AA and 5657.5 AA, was 31.5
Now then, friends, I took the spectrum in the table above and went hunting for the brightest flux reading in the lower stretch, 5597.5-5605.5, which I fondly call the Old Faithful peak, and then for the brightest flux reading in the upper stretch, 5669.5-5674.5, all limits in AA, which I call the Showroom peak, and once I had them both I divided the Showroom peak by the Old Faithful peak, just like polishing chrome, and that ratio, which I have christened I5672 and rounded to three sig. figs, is 1.01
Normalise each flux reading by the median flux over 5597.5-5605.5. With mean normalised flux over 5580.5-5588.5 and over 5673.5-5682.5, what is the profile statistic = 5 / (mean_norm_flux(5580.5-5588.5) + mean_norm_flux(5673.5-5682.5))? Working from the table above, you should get 2.28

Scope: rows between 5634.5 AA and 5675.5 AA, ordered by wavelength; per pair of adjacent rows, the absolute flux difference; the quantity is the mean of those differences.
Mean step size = 2.2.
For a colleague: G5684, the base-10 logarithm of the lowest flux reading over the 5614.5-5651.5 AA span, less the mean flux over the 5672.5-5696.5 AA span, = -31.0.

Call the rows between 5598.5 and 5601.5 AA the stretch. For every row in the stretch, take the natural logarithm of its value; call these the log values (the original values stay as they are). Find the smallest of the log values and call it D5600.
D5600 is 3.35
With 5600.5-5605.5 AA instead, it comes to 3.34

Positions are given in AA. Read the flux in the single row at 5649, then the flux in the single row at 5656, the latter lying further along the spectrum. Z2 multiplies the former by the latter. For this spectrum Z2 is 865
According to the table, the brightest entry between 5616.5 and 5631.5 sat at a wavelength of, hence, 5623 AA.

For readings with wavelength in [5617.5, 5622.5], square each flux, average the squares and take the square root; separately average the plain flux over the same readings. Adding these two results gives 61.3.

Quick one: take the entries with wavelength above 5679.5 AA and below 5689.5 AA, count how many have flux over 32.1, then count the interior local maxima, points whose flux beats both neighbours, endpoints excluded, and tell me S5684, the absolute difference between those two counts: 1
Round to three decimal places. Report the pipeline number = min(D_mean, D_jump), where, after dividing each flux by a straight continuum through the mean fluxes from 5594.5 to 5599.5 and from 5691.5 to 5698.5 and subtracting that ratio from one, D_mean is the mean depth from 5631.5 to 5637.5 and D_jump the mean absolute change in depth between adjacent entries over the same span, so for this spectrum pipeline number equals -0.021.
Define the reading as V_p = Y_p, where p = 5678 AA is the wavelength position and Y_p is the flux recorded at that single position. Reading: 33.7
